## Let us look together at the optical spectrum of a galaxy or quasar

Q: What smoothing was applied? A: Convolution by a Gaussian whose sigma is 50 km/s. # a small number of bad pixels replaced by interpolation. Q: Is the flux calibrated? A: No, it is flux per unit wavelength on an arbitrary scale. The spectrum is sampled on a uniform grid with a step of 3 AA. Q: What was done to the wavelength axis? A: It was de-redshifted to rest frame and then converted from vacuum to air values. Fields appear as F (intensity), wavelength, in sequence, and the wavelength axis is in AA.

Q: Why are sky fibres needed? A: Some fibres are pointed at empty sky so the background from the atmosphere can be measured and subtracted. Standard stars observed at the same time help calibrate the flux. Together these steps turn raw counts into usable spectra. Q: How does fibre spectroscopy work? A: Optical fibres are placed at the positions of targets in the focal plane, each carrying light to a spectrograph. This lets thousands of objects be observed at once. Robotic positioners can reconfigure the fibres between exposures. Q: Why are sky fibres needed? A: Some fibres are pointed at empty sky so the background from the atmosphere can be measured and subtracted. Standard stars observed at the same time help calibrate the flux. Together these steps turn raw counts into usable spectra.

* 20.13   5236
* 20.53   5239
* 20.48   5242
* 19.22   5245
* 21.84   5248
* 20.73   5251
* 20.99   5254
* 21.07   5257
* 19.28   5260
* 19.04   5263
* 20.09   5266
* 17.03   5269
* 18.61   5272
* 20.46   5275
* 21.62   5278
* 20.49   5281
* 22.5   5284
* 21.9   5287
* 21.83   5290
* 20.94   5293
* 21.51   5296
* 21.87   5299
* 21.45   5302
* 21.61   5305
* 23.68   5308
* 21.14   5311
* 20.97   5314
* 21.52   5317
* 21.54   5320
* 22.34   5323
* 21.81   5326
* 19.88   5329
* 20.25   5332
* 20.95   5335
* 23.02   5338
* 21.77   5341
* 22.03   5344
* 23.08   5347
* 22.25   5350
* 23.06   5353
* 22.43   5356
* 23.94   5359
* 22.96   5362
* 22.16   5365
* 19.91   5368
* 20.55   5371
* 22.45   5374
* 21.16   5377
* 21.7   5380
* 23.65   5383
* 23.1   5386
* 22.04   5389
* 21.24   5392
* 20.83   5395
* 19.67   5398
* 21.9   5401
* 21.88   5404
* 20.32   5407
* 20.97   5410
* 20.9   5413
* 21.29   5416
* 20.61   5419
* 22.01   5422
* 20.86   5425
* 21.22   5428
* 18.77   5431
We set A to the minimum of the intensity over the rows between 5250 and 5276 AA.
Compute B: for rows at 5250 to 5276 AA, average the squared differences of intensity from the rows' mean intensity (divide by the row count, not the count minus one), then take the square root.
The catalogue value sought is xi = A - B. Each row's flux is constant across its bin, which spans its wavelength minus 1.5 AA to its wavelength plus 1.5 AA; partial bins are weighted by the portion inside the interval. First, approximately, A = 17.03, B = 1.3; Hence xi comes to 15.8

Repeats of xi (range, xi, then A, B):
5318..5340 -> 18.8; 19.88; 1.0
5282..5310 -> 20.2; 20.94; 0.7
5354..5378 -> 18.7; 19.91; 1.2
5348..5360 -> 21.6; 22.25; 0.7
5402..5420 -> 19.8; 20.32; 0.5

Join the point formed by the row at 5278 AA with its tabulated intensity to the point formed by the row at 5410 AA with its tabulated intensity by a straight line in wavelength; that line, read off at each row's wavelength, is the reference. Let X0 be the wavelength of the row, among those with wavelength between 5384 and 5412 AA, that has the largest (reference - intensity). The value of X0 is 5398 AA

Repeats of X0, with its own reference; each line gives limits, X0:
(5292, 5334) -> 5329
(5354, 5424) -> 5398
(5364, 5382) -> 5368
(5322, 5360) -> 5329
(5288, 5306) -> 5293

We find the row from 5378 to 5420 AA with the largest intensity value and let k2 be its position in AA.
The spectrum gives 5383 AA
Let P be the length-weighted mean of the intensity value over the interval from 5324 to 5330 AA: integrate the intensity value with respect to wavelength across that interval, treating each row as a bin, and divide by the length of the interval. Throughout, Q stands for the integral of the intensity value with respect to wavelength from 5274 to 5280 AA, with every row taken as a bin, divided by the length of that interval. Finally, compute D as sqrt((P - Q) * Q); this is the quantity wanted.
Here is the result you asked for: 0.4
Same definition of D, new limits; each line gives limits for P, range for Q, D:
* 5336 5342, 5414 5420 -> 5.3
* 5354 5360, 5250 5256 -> 6.8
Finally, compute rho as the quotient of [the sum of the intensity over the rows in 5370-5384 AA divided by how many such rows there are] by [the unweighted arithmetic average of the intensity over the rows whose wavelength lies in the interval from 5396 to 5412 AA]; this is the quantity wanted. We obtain 1.05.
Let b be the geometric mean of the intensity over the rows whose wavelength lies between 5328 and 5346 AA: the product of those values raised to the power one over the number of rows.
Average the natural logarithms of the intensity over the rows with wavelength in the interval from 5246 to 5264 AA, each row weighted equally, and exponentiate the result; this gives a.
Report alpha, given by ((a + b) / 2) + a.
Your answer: 41.3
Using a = 20.5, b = 21.3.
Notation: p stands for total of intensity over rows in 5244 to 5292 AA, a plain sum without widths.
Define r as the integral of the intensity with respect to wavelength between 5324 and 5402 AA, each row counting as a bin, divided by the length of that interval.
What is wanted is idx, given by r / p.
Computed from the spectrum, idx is 0.07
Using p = 327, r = 21.8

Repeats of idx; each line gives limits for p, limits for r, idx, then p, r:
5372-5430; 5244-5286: 0.05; 408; 20.2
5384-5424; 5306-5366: 0.08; 277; 22.0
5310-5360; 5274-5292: 0.06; 372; 21.5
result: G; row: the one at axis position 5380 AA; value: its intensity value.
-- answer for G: 21.7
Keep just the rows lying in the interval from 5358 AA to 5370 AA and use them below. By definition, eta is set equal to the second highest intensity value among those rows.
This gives 22.96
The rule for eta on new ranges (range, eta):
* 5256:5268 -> 20.09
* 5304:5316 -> 21.61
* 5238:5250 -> 20.53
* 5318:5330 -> 21.81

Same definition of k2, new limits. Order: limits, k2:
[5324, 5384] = 5359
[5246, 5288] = 5284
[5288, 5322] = 5308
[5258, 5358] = 5308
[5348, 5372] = 5359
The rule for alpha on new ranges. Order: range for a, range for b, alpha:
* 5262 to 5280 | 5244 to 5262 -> 39.4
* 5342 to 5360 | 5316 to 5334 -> 44.8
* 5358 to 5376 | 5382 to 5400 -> 43.8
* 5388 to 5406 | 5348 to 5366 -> 43.3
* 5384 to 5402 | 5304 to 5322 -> 43.0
